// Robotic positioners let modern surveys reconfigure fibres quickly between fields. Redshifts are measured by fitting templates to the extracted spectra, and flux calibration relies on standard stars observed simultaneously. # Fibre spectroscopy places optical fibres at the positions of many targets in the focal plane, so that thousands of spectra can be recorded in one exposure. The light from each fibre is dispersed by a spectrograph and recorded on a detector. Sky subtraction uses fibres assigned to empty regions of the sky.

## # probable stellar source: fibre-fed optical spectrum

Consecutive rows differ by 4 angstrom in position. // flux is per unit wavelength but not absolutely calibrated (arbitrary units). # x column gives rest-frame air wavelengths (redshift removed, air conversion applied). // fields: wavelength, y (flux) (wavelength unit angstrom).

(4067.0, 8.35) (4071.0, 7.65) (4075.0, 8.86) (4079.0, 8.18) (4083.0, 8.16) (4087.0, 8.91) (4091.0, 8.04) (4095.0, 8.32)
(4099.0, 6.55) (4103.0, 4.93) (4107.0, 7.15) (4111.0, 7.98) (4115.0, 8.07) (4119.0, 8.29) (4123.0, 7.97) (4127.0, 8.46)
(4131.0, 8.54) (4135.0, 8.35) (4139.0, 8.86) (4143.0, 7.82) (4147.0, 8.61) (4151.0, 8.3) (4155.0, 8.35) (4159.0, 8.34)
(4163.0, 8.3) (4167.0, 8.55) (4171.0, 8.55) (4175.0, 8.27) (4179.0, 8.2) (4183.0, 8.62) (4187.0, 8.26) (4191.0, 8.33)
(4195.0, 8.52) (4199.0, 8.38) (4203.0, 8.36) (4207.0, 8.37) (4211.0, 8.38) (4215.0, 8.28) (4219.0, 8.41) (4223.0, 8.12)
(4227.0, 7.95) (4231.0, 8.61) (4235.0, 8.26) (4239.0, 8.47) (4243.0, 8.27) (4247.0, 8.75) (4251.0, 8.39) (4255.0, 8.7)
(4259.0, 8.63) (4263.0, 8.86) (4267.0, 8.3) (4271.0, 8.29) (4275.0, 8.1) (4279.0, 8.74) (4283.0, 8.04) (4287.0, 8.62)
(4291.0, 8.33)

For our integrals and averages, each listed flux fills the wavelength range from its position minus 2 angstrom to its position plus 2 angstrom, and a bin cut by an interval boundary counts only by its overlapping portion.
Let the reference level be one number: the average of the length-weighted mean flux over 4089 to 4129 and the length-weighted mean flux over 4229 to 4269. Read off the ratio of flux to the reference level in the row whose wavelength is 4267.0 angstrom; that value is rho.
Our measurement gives 1.03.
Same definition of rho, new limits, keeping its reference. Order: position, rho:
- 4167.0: 1.06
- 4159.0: 1.04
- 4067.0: 1.04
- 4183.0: 1.07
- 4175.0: 1.03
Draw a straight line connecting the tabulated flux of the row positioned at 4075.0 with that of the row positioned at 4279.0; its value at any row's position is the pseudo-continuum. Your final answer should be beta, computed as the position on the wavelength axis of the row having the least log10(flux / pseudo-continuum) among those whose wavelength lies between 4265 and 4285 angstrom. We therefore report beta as 4283.0 angstrom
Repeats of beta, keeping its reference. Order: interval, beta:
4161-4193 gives 4179.0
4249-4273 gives 4271.0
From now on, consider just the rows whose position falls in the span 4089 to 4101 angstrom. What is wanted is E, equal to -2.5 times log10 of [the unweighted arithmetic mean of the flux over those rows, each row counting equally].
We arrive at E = -2.21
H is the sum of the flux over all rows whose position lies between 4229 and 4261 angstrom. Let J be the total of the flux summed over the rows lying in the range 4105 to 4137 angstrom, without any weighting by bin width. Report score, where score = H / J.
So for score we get 1.05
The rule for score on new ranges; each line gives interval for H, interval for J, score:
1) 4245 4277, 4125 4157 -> 1.01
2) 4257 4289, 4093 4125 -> 1.14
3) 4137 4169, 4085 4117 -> 1.12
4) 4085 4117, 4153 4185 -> 0.89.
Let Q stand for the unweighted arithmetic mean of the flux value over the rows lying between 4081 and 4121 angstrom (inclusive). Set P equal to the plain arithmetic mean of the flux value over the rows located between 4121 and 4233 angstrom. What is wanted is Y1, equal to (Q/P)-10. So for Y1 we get -9.09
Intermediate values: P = 8.36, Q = 7.64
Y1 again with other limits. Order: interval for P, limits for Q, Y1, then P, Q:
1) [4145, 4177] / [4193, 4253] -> -9.00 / 8.41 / 8.37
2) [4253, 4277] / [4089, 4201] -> -9.04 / 8.48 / 8.10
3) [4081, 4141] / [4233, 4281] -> -8.93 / 7.91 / 8.48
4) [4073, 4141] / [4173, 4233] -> -8.95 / 7.98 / 8.34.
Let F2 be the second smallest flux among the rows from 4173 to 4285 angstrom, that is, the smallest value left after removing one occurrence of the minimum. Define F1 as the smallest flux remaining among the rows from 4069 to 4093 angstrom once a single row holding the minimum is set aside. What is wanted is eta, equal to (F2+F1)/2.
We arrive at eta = 8.04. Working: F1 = 8.04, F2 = 8.04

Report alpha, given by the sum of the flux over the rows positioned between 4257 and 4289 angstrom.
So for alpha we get 67.6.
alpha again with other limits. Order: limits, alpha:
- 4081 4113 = 60.0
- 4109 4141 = 66.5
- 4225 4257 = 67.4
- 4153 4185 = 67.2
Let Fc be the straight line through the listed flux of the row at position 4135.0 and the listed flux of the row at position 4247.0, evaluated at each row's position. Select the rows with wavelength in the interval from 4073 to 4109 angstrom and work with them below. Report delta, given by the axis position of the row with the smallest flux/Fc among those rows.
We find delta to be 4103.0 angstrom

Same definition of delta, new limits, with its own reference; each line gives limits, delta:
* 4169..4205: 4179.0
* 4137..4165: 4143.0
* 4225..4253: 4227.0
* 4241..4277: 4275.0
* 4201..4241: 4227.0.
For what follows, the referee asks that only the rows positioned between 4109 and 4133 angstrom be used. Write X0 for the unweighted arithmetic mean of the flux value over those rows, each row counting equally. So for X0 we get 8.22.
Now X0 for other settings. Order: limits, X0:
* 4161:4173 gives 8.47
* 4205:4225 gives 8.31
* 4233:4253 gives 8.43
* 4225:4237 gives 8.27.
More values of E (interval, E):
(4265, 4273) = -2.30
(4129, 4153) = -2.31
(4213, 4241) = -2.30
